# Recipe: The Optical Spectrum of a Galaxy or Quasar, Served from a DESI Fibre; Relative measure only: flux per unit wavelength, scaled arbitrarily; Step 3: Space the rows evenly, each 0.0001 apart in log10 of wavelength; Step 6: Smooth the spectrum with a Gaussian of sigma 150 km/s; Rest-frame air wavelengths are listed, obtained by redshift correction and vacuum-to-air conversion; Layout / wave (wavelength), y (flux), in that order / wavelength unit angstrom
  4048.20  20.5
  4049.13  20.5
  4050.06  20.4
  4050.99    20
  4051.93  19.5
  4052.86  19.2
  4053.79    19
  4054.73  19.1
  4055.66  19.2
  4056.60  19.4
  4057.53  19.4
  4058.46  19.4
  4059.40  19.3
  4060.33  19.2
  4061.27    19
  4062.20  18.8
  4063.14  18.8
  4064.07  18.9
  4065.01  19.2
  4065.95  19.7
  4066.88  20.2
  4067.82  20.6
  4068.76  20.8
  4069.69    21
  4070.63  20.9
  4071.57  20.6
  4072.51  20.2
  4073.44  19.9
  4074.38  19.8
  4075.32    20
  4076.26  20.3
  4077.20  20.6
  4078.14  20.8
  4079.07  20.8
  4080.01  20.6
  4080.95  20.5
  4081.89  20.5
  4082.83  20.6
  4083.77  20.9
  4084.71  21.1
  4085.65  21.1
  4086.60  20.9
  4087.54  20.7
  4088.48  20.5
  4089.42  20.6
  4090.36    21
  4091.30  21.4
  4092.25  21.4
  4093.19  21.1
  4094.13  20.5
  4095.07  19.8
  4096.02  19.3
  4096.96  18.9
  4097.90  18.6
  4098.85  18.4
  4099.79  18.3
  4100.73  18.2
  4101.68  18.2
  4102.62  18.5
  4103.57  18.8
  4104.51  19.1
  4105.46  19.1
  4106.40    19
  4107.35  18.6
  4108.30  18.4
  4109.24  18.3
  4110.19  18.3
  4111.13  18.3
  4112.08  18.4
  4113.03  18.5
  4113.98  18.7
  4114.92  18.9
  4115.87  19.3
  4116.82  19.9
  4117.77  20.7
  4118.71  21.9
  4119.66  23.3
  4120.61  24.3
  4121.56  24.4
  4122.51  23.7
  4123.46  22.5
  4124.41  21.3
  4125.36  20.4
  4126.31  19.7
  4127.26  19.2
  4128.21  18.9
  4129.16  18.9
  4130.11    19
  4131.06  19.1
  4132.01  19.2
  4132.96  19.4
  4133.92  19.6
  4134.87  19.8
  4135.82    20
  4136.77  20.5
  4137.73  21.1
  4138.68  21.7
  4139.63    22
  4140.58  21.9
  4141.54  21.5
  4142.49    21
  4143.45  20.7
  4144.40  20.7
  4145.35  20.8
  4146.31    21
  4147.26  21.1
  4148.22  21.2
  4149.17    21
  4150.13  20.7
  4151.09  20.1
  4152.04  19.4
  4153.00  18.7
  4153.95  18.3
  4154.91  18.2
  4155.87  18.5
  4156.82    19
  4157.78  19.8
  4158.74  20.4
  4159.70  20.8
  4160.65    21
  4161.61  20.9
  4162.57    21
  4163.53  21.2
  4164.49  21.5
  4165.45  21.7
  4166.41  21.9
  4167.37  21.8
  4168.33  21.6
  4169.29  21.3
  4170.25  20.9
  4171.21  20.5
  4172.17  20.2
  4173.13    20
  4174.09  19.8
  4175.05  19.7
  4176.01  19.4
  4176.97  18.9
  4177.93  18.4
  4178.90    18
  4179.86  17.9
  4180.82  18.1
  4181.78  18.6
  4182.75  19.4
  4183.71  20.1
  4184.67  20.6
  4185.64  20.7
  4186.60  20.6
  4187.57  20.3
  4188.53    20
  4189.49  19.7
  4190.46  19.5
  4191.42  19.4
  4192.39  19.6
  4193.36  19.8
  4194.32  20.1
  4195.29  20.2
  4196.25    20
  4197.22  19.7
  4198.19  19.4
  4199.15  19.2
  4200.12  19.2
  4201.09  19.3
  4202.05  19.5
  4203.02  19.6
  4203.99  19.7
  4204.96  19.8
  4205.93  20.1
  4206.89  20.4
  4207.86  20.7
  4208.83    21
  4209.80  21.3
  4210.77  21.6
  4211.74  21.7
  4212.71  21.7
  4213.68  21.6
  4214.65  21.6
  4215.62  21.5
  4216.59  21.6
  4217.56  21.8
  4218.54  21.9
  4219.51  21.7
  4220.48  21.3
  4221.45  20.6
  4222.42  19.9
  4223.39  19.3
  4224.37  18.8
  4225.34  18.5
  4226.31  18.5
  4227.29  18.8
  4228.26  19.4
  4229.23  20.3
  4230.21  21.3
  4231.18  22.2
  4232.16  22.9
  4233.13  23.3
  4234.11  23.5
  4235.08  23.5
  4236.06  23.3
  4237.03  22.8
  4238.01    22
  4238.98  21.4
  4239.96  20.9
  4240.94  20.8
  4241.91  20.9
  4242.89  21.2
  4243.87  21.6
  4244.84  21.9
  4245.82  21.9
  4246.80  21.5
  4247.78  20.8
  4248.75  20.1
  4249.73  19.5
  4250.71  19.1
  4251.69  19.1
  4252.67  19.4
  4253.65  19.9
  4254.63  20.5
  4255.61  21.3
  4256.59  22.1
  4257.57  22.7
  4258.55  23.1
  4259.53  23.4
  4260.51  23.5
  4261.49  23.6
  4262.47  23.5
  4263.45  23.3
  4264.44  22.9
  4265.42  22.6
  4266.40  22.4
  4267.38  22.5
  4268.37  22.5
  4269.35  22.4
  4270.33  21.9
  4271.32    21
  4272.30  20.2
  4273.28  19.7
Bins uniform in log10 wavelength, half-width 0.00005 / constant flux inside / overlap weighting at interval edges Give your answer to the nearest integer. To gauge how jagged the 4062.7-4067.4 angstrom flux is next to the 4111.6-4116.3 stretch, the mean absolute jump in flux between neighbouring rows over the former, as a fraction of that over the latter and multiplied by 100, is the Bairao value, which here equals 156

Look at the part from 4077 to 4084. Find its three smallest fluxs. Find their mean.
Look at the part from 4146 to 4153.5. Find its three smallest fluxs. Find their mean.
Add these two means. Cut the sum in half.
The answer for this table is 20.0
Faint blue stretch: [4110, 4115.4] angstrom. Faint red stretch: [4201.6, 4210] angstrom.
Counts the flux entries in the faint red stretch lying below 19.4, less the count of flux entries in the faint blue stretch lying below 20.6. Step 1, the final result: -6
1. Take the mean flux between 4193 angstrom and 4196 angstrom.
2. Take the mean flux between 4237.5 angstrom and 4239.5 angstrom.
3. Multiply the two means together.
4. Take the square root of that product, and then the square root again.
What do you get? 4.57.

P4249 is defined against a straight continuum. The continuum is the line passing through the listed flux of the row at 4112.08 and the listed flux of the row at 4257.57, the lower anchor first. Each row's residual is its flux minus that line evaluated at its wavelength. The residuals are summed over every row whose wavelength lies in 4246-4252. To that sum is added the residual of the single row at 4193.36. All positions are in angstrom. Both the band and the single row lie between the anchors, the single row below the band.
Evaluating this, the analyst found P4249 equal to -16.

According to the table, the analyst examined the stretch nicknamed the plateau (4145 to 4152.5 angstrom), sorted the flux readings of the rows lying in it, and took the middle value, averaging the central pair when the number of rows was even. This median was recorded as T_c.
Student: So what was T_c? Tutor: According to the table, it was 20.9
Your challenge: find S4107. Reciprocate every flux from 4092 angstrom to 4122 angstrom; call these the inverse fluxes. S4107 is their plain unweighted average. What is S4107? 0.0514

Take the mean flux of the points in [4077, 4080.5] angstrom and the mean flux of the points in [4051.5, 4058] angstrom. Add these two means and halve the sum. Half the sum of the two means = 20.0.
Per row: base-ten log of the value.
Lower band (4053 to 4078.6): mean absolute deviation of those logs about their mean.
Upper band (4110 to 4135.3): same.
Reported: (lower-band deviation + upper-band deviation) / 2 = 0.0228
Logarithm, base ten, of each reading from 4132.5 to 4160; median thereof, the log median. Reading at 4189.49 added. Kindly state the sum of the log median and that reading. 21.0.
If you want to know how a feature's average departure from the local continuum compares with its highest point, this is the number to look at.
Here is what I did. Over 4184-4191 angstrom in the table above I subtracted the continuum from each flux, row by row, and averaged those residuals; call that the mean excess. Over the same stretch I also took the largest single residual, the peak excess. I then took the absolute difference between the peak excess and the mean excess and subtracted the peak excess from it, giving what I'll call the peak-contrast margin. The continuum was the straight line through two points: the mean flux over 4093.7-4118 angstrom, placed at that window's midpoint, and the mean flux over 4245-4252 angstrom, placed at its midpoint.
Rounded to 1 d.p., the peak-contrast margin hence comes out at -0.5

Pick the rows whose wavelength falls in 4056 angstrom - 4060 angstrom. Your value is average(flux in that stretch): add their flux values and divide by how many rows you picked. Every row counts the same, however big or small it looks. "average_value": 19.4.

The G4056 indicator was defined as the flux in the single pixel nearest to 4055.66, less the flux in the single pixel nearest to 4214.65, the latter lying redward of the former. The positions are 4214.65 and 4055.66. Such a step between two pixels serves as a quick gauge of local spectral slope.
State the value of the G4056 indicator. -2.4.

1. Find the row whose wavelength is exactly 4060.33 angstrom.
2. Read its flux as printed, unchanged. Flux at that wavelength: 19.2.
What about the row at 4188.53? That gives 20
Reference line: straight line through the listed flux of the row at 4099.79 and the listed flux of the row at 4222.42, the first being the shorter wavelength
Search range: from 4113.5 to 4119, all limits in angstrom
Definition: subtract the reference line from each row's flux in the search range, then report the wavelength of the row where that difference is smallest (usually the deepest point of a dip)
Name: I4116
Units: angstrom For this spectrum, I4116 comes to 4113.98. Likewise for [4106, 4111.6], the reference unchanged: 4111.13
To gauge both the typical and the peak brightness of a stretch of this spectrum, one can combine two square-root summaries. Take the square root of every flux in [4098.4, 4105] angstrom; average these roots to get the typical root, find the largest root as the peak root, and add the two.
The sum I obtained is 8.67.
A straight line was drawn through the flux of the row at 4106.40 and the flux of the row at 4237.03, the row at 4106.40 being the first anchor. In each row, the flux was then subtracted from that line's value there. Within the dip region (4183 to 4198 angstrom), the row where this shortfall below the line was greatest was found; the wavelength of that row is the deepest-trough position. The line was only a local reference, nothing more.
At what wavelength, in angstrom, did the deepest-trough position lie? 4191.42 angstrom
